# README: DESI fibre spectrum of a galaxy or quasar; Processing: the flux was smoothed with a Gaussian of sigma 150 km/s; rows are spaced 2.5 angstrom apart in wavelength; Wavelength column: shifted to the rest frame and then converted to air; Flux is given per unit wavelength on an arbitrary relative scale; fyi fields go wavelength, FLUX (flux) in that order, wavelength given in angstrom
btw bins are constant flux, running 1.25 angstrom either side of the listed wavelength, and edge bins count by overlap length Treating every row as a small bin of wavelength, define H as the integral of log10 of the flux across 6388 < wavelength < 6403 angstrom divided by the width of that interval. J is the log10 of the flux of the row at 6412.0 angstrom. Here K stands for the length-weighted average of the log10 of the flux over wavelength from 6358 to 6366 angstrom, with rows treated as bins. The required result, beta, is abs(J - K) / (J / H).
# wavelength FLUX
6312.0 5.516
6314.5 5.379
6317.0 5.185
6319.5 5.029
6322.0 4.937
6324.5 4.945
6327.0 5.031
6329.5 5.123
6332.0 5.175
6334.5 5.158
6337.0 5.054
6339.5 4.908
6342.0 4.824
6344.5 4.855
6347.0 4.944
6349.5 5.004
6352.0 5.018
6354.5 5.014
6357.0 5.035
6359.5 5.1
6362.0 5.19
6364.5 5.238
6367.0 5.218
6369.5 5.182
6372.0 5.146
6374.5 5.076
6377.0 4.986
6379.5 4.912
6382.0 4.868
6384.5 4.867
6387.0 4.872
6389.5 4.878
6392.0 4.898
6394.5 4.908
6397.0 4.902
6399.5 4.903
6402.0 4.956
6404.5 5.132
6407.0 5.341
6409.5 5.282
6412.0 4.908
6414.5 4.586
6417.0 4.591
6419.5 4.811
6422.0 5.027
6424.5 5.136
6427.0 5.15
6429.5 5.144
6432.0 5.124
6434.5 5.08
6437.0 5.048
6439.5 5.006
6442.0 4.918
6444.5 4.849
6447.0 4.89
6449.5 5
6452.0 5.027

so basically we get 0.023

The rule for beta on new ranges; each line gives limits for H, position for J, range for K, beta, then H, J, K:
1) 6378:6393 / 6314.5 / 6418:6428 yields 0.029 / 0.689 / 0.731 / 0.700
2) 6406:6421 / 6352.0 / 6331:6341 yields 0.004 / 0.691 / 0.701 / 0.704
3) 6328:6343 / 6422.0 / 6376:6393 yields 0.012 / 0.703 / 0.701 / 0.690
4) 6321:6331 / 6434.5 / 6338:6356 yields 0.012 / 0.700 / 0.706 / 0.694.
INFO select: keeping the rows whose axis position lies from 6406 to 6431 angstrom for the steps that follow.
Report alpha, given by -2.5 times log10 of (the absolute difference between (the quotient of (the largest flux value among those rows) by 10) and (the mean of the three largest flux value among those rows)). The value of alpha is -1.69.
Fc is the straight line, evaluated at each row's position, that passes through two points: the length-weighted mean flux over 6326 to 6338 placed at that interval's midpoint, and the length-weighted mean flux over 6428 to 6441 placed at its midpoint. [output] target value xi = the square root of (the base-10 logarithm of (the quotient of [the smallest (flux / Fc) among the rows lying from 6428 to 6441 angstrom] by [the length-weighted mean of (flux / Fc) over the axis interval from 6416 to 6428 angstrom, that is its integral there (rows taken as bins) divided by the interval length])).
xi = 0.08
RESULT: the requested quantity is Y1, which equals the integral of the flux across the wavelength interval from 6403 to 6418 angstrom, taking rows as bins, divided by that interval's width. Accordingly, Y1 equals 4.98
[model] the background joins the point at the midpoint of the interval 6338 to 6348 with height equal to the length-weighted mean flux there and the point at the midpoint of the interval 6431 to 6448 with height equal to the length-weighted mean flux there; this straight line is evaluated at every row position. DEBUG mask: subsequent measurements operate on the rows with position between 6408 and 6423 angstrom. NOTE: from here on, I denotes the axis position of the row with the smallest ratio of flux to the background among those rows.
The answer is 6414.5 angstrom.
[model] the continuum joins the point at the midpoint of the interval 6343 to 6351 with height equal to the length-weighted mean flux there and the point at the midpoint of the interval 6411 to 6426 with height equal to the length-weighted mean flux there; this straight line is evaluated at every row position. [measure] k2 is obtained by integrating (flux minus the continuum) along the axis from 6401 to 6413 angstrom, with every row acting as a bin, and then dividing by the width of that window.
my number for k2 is 0.27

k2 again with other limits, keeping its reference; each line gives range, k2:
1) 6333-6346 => 0.02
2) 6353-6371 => 0.22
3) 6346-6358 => 0.08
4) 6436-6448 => 0.12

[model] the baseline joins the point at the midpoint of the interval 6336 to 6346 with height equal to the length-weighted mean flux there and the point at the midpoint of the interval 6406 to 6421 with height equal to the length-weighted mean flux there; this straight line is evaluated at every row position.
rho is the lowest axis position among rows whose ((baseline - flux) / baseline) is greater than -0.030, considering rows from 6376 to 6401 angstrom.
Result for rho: 6377.0 angstrom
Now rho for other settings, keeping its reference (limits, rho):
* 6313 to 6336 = 6319.5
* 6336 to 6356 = 6337.0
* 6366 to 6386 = 6377.0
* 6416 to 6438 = 6417.0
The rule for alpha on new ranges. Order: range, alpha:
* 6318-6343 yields -1.67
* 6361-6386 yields -1.68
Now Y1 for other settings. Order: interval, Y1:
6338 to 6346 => 4.87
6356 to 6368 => 5.16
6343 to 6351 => 4.93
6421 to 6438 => 5.10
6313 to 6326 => 5.10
